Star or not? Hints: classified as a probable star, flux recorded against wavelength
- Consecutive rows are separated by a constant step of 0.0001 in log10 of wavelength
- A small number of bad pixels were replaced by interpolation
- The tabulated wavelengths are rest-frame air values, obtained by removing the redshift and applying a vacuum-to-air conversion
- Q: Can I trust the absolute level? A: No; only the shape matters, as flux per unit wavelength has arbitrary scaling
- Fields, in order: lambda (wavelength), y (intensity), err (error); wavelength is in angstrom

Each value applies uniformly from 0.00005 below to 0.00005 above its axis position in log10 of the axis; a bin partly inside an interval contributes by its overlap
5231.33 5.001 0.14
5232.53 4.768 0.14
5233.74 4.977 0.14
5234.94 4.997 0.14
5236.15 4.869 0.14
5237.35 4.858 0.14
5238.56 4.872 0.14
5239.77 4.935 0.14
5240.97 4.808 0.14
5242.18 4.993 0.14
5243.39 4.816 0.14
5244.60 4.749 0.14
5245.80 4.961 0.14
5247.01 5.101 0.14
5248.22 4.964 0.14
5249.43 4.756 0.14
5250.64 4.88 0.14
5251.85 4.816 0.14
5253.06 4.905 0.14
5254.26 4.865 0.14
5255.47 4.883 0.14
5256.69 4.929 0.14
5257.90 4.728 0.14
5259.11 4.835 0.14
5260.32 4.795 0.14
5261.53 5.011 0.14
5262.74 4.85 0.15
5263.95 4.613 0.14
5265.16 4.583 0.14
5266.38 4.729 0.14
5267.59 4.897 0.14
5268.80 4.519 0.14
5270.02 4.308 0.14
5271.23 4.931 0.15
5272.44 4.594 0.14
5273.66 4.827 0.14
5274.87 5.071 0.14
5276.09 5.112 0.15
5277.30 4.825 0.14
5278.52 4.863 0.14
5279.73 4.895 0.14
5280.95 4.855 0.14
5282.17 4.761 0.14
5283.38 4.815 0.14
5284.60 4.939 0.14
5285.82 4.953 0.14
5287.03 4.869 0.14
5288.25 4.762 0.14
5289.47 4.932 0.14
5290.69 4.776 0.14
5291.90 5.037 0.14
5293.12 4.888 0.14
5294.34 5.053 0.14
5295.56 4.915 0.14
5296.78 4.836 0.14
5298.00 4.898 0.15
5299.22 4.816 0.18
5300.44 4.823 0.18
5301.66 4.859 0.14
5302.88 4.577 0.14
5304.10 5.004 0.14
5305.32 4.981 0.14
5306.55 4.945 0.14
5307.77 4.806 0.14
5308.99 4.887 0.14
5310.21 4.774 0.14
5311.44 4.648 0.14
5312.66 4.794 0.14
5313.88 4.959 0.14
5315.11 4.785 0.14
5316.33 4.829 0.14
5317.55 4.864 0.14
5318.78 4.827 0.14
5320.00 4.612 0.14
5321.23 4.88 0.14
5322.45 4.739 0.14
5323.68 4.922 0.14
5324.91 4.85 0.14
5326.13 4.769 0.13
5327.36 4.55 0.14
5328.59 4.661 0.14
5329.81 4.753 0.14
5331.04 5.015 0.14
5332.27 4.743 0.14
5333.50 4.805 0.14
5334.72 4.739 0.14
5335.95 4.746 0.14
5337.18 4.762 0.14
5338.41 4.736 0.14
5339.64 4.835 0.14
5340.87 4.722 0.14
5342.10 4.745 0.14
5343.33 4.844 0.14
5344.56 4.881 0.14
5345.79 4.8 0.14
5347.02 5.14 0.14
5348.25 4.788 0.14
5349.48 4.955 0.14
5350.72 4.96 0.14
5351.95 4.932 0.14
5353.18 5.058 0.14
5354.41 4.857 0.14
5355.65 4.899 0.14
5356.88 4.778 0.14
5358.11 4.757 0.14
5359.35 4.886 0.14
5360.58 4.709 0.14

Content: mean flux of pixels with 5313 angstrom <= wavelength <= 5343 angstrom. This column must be 4.79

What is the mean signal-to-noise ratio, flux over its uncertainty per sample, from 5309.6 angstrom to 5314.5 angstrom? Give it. 34.2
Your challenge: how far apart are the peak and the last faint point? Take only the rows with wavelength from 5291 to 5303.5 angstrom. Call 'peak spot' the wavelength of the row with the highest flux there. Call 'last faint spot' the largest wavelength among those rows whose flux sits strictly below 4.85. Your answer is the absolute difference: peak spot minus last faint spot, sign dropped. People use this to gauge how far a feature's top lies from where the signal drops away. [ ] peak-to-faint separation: 8.5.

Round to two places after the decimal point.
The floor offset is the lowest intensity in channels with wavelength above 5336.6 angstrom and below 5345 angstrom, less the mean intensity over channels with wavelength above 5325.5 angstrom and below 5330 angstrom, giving 0.04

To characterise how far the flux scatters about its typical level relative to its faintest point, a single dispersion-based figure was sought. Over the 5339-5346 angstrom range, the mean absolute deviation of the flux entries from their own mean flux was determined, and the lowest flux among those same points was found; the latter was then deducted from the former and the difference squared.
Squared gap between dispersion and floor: 21.8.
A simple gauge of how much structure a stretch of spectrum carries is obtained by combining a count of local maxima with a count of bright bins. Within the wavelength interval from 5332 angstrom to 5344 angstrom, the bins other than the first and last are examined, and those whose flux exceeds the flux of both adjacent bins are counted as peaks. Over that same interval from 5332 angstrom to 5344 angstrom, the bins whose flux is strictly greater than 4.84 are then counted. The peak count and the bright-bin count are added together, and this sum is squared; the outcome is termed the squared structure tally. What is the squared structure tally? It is 16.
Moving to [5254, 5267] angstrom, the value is 64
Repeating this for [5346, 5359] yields 100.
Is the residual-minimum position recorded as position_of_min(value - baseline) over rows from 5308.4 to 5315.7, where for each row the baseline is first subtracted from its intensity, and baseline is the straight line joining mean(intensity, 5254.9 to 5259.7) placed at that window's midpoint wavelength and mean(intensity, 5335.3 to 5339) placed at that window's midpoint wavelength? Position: 5311.44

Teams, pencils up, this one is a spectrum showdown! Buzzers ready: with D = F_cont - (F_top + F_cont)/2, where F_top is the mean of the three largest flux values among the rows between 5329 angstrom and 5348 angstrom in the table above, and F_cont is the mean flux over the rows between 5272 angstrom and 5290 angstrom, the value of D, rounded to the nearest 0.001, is -0.070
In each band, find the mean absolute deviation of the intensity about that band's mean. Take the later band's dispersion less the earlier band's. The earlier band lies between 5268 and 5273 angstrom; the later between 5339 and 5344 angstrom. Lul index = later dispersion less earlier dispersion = -0.12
